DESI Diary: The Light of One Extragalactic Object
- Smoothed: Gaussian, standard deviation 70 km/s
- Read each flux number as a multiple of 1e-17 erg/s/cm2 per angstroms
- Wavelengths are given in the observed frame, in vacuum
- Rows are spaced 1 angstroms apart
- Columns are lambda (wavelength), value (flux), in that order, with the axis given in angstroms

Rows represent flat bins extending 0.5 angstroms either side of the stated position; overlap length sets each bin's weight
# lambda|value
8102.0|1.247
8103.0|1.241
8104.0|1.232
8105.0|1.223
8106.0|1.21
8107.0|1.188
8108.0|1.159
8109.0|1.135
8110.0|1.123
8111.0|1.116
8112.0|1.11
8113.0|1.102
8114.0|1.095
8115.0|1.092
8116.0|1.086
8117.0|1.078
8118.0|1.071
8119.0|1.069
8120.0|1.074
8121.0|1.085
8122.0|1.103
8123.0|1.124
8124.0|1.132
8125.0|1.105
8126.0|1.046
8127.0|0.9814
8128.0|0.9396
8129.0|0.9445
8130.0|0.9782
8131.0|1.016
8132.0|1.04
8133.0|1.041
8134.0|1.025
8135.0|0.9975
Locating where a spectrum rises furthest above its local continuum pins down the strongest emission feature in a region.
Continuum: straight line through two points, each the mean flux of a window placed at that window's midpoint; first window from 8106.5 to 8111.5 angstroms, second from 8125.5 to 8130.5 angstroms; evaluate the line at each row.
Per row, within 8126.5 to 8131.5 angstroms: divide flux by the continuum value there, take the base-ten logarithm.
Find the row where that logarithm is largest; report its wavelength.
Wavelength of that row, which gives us 8131.0 angstroms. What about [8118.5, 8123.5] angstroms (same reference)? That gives 8123.0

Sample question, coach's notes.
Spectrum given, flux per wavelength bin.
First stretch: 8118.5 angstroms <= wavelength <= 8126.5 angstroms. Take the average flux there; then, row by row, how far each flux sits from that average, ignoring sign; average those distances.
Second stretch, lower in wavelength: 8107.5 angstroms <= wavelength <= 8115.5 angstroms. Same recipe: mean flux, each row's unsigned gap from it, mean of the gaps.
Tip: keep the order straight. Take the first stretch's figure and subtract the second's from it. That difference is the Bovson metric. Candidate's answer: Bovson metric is 0.007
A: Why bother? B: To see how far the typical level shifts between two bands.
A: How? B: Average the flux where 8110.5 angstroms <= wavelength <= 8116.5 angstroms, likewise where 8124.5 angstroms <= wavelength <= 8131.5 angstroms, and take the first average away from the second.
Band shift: -0.10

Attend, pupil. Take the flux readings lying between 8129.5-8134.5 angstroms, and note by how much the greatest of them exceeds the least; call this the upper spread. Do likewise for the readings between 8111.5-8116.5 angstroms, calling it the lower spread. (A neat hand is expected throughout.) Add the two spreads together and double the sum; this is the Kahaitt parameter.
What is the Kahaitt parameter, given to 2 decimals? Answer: 0.17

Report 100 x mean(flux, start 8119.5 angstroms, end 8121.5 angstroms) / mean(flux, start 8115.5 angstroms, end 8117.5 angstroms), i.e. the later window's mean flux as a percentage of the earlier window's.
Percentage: 100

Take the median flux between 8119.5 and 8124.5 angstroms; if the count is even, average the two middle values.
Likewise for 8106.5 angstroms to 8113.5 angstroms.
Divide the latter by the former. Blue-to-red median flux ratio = 1.02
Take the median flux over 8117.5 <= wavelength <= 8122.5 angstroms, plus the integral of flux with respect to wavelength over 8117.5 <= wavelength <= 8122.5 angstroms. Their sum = 6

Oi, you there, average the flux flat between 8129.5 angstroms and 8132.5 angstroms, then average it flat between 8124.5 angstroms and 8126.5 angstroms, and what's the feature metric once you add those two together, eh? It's 2.09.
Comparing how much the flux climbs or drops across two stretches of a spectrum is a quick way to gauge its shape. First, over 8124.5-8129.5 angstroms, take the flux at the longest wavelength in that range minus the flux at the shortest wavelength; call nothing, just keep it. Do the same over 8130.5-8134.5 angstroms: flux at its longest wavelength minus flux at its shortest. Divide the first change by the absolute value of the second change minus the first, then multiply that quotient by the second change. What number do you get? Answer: -0.01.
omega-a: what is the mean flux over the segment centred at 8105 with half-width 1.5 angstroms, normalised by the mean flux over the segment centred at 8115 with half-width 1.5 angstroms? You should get 1.12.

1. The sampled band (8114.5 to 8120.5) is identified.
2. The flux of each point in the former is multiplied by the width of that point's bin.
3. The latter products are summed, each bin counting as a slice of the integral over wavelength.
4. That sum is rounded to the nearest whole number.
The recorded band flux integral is 6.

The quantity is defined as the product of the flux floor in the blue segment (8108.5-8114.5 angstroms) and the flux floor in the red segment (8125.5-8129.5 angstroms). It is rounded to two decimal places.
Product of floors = 1.03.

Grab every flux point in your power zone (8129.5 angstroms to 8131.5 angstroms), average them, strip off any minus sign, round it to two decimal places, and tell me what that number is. 1.00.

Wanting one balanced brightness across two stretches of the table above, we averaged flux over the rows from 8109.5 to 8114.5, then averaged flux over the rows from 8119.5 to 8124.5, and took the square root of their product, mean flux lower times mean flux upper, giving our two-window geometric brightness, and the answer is 1.11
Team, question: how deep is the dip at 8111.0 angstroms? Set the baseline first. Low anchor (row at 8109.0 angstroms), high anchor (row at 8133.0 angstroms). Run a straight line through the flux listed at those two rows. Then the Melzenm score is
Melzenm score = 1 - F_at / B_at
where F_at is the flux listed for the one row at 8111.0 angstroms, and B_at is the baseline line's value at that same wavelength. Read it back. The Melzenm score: 0.010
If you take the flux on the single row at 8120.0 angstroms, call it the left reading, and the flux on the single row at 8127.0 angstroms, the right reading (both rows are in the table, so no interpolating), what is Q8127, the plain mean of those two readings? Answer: 1.03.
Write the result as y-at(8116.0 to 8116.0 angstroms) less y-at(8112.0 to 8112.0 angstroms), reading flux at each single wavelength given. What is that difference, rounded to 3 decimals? -0.024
